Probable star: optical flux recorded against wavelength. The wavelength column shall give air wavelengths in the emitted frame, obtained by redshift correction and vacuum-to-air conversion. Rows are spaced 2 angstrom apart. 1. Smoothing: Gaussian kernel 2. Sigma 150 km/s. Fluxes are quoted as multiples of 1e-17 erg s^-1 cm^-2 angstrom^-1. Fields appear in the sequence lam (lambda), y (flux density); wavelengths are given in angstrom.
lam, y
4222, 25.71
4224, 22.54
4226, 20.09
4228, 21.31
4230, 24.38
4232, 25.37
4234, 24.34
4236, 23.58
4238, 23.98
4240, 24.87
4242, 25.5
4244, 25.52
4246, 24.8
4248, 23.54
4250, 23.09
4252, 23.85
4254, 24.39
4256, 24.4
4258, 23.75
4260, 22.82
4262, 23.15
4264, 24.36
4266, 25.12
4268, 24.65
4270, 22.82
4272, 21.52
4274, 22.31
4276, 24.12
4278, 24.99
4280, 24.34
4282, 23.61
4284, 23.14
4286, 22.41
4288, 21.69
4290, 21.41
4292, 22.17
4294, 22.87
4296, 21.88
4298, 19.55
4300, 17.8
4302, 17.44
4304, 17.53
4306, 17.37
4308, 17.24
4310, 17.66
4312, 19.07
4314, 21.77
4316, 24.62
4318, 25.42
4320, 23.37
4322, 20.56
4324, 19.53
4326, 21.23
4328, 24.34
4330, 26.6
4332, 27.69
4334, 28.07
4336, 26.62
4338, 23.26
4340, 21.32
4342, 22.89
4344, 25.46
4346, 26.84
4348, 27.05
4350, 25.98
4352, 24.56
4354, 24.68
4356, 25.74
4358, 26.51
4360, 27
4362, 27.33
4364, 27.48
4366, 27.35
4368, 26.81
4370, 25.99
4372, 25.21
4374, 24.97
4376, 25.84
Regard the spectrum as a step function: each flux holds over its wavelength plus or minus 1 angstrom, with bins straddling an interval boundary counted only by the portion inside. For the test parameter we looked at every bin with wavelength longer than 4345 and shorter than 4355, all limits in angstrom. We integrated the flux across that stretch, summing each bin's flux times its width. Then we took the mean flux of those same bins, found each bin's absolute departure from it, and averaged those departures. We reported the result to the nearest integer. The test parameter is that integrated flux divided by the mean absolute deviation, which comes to 269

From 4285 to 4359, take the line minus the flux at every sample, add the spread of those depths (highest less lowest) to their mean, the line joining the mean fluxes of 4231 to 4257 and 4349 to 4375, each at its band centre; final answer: 13.3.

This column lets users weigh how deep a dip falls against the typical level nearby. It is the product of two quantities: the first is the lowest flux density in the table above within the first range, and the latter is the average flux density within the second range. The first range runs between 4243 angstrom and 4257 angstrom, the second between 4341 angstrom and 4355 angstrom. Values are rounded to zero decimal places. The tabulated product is 585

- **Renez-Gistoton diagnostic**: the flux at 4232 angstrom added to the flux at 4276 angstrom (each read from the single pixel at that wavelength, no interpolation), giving 49.5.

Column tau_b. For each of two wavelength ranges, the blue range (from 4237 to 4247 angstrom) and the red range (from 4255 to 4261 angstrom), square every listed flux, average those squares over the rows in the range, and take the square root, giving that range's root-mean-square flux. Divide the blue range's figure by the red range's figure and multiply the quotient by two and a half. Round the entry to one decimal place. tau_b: 2.6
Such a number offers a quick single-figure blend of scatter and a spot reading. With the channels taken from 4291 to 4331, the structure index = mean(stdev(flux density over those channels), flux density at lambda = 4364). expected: 15.2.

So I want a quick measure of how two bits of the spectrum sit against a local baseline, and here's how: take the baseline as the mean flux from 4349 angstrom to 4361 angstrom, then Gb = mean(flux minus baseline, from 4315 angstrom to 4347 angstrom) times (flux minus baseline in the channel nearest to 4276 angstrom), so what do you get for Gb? 2.4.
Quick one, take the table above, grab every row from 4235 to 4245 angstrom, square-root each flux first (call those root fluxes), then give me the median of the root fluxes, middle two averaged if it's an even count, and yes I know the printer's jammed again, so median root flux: 4.99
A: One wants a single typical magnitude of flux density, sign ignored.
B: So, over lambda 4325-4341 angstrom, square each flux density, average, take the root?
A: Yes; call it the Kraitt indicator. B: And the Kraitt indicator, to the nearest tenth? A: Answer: 25.0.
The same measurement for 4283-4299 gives 21.9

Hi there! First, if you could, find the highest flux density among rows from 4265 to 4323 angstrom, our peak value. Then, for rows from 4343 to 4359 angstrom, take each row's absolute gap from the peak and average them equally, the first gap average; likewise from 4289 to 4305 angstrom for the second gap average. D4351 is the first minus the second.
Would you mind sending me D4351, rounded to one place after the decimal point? -4.5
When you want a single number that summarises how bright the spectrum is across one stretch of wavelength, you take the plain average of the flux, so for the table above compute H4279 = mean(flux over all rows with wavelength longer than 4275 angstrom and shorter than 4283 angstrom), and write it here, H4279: 24.3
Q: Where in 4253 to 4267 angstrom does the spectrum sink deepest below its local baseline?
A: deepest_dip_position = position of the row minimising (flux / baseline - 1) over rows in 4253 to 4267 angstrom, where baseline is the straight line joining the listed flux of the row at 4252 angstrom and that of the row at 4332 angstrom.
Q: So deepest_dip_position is 4260 angstrom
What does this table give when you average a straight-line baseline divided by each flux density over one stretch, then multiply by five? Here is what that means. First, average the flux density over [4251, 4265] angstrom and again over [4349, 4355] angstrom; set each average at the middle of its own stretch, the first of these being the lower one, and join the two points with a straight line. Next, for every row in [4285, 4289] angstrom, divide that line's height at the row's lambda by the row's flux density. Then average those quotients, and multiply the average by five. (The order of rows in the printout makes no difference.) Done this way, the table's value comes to 5.49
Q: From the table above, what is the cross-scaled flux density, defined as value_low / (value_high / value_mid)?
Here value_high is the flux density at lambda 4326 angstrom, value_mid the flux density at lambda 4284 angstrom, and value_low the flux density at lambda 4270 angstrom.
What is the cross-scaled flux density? 24.9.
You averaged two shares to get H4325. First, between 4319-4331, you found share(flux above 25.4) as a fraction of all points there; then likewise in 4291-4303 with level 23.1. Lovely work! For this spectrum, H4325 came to 0.1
